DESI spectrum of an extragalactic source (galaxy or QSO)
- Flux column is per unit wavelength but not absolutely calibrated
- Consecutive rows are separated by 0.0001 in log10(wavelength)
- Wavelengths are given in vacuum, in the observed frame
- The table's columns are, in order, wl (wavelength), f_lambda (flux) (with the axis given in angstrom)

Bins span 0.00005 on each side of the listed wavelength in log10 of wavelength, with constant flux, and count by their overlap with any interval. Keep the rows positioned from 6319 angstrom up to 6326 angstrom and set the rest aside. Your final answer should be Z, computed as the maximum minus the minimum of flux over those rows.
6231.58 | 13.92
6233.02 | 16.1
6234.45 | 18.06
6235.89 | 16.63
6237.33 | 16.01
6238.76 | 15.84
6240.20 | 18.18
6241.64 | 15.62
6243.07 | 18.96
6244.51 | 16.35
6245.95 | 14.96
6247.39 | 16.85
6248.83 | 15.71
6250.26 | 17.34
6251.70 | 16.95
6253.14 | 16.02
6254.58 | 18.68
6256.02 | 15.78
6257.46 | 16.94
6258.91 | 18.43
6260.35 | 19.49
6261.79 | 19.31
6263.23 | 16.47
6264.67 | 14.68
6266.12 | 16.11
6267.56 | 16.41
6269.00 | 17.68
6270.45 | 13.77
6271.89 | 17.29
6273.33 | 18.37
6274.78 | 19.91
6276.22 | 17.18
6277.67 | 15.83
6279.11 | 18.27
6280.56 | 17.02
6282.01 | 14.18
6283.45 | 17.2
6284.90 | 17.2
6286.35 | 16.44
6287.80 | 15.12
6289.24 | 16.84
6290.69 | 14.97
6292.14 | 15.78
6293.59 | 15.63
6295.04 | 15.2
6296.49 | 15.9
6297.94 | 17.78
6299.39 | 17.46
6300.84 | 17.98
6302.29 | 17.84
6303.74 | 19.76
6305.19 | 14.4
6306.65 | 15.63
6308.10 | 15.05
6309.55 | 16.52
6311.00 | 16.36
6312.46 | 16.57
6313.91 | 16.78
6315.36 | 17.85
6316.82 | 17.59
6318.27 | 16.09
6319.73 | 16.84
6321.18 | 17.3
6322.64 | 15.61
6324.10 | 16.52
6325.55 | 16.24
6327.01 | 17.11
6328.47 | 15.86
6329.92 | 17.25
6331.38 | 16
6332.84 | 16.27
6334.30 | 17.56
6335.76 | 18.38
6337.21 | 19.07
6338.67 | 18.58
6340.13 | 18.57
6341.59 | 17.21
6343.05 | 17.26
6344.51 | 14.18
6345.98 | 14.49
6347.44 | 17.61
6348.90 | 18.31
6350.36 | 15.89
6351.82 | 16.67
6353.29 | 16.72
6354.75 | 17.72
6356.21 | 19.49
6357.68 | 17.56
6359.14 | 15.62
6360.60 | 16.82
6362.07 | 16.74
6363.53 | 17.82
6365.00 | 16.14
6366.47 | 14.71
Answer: 1.7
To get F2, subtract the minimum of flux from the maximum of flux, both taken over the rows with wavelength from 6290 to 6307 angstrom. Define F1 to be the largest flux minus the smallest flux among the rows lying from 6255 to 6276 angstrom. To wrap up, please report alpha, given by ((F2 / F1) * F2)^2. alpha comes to 22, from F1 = 6.1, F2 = 5.4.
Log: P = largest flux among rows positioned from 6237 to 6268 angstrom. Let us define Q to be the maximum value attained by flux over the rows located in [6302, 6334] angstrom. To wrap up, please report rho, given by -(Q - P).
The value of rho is -0.3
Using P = 19.49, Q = 19.76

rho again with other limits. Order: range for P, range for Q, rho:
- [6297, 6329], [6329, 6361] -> 0.3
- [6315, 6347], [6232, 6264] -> -0.4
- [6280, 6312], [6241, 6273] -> 0.3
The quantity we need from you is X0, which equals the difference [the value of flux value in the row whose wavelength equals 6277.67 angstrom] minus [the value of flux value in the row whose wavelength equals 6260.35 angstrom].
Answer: -3.7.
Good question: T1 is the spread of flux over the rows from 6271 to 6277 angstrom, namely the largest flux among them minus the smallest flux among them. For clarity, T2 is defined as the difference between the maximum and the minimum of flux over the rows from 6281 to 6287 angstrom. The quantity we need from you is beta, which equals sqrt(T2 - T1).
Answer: 0.5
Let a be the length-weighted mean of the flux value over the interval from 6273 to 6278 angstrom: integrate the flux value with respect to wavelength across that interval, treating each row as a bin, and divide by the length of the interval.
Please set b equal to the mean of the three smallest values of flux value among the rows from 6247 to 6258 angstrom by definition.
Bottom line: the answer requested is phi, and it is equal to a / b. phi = 1.13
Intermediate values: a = 17.9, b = 15.8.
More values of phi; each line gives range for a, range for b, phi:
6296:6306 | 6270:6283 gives 1.19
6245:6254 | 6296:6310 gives 1.09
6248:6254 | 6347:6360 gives 1.03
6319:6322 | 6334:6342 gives 0.96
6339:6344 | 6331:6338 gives 1.06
